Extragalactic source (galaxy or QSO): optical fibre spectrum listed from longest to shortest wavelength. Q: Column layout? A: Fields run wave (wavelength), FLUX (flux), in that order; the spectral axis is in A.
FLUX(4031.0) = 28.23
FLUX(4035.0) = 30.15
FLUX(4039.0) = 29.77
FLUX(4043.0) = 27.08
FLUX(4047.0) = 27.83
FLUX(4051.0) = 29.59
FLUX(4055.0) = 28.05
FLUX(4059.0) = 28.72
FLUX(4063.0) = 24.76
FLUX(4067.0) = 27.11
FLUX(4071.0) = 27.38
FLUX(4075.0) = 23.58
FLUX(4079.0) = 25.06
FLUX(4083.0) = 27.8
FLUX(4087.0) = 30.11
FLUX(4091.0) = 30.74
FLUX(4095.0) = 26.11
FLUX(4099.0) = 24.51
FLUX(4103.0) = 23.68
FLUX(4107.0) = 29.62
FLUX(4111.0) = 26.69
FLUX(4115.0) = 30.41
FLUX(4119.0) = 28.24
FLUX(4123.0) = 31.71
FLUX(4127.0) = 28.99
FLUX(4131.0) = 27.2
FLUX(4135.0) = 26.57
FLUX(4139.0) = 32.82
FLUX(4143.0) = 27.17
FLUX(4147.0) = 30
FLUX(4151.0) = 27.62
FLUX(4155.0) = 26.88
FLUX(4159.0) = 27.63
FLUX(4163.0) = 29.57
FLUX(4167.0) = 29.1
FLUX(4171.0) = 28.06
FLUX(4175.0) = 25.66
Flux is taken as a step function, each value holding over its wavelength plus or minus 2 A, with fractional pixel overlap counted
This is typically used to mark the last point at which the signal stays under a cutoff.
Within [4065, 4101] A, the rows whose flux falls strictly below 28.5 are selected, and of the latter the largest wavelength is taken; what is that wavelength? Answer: 4099.0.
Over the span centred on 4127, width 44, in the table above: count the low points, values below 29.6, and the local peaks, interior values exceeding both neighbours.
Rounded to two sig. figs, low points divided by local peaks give 2.0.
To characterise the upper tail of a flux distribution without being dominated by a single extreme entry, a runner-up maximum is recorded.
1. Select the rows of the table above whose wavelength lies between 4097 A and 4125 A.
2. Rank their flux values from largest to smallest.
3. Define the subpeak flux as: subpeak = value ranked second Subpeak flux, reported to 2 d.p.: 30.41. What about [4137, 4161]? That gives 30.00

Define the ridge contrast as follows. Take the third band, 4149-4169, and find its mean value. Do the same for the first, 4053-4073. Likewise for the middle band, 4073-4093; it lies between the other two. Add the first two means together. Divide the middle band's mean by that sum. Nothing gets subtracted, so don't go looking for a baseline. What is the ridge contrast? 0.496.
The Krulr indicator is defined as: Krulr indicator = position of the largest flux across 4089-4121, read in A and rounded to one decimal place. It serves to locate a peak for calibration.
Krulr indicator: 4091.0 A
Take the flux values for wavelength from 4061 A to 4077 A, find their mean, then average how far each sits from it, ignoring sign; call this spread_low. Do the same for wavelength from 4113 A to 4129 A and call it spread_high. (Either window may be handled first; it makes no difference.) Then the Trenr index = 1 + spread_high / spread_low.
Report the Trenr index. 1.80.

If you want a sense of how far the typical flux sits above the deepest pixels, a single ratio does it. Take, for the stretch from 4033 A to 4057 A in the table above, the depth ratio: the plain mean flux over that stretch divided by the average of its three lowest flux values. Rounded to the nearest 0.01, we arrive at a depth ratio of 1.04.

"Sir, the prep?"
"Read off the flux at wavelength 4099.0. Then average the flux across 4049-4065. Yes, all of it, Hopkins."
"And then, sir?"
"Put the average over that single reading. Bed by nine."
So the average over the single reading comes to 1.13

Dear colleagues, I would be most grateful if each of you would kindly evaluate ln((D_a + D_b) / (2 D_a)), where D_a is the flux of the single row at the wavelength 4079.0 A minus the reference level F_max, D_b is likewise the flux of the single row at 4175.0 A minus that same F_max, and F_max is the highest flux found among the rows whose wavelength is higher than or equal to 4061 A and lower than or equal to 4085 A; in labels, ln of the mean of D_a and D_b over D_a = -0.1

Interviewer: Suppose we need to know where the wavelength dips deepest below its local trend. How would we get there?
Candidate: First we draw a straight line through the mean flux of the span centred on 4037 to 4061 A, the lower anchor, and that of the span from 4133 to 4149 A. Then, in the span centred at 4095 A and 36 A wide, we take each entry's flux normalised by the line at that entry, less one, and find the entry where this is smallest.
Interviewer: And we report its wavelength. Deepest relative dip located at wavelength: 4103.0 A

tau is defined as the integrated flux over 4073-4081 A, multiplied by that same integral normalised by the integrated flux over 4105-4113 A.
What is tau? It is 168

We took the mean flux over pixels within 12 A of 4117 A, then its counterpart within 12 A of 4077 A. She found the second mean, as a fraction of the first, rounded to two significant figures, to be 0.92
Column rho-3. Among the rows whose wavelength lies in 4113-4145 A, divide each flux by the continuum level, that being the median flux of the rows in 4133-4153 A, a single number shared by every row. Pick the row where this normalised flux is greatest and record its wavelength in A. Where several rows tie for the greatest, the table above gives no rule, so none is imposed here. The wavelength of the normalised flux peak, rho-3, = 4139.0 A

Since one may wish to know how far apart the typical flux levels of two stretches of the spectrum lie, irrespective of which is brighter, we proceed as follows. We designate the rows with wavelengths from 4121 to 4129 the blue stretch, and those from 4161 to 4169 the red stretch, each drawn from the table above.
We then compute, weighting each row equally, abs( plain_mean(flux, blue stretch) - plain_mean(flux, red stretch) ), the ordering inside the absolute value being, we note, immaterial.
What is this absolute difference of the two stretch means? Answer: 1.0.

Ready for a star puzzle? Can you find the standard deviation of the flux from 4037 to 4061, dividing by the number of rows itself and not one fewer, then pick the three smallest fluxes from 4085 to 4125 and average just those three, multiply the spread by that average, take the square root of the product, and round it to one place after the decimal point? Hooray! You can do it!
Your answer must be 4.9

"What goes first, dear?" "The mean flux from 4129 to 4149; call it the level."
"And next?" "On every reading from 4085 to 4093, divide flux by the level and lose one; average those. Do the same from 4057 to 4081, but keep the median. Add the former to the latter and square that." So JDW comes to 0.0012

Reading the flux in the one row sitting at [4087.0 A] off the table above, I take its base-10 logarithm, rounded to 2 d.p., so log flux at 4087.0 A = 1.48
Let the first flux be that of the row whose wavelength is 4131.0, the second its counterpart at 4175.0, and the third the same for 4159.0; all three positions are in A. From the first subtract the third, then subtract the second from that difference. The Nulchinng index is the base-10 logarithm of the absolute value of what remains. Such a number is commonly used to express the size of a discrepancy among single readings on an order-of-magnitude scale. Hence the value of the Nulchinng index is 1.42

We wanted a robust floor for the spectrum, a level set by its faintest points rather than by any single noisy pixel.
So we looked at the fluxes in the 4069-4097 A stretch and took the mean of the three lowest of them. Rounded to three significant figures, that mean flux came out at 24.9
